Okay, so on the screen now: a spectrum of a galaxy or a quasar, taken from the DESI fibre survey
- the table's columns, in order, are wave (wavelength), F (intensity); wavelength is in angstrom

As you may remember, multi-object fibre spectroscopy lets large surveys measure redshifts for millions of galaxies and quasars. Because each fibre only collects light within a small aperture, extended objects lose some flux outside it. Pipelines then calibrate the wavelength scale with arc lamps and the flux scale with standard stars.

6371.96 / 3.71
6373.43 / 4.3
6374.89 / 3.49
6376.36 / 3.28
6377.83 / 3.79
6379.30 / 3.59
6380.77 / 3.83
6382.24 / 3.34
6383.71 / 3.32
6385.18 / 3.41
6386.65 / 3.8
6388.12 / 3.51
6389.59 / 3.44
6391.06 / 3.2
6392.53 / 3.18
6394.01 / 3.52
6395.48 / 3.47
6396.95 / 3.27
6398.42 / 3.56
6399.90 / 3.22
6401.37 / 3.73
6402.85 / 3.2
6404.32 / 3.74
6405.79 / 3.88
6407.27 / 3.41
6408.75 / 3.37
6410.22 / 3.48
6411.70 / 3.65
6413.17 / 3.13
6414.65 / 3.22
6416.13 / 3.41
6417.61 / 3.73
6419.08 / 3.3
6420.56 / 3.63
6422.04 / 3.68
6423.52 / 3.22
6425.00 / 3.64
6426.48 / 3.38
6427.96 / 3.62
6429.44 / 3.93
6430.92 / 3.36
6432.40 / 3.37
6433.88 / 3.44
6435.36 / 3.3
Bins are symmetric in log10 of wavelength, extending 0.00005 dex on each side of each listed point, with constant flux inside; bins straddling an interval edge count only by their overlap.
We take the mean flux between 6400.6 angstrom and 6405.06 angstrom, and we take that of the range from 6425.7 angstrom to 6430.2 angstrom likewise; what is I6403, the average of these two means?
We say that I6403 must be 3.60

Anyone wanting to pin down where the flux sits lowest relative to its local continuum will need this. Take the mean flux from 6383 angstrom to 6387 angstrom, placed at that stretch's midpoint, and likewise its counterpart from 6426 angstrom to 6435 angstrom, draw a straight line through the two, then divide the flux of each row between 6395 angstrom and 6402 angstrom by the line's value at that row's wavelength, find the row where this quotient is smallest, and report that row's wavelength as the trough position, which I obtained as 6399.90 angstrom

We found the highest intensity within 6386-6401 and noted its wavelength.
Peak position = 6386.65 angstrom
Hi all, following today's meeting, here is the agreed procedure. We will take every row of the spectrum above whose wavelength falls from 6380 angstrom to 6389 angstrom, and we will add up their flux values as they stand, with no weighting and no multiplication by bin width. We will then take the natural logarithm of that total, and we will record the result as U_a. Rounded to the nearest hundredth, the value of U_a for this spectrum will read 3.05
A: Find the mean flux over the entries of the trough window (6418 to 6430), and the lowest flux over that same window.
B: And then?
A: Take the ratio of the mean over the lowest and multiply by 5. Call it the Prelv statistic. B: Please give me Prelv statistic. 5.51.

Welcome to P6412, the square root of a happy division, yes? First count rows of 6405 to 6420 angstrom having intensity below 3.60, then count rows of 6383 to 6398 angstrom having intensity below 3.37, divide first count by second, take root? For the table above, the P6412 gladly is 1.32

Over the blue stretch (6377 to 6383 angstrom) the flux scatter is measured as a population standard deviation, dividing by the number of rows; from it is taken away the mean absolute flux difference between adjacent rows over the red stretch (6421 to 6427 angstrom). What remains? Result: -0.19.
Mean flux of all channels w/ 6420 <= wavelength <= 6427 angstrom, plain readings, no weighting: 3.51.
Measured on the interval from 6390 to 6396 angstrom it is 3.34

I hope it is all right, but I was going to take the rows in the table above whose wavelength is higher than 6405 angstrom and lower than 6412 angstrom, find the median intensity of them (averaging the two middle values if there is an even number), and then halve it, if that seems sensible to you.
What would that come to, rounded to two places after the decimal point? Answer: 1.74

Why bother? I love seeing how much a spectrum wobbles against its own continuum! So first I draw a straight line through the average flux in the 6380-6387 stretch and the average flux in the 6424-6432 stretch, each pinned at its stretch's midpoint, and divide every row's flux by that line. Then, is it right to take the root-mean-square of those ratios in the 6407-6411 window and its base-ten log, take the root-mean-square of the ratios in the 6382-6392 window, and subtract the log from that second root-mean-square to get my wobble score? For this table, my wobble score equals 0.99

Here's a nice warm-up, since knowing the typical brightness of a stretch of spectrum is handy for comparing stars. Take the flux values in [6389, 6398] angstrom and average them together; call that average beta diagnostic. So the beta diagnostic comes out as 3.35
